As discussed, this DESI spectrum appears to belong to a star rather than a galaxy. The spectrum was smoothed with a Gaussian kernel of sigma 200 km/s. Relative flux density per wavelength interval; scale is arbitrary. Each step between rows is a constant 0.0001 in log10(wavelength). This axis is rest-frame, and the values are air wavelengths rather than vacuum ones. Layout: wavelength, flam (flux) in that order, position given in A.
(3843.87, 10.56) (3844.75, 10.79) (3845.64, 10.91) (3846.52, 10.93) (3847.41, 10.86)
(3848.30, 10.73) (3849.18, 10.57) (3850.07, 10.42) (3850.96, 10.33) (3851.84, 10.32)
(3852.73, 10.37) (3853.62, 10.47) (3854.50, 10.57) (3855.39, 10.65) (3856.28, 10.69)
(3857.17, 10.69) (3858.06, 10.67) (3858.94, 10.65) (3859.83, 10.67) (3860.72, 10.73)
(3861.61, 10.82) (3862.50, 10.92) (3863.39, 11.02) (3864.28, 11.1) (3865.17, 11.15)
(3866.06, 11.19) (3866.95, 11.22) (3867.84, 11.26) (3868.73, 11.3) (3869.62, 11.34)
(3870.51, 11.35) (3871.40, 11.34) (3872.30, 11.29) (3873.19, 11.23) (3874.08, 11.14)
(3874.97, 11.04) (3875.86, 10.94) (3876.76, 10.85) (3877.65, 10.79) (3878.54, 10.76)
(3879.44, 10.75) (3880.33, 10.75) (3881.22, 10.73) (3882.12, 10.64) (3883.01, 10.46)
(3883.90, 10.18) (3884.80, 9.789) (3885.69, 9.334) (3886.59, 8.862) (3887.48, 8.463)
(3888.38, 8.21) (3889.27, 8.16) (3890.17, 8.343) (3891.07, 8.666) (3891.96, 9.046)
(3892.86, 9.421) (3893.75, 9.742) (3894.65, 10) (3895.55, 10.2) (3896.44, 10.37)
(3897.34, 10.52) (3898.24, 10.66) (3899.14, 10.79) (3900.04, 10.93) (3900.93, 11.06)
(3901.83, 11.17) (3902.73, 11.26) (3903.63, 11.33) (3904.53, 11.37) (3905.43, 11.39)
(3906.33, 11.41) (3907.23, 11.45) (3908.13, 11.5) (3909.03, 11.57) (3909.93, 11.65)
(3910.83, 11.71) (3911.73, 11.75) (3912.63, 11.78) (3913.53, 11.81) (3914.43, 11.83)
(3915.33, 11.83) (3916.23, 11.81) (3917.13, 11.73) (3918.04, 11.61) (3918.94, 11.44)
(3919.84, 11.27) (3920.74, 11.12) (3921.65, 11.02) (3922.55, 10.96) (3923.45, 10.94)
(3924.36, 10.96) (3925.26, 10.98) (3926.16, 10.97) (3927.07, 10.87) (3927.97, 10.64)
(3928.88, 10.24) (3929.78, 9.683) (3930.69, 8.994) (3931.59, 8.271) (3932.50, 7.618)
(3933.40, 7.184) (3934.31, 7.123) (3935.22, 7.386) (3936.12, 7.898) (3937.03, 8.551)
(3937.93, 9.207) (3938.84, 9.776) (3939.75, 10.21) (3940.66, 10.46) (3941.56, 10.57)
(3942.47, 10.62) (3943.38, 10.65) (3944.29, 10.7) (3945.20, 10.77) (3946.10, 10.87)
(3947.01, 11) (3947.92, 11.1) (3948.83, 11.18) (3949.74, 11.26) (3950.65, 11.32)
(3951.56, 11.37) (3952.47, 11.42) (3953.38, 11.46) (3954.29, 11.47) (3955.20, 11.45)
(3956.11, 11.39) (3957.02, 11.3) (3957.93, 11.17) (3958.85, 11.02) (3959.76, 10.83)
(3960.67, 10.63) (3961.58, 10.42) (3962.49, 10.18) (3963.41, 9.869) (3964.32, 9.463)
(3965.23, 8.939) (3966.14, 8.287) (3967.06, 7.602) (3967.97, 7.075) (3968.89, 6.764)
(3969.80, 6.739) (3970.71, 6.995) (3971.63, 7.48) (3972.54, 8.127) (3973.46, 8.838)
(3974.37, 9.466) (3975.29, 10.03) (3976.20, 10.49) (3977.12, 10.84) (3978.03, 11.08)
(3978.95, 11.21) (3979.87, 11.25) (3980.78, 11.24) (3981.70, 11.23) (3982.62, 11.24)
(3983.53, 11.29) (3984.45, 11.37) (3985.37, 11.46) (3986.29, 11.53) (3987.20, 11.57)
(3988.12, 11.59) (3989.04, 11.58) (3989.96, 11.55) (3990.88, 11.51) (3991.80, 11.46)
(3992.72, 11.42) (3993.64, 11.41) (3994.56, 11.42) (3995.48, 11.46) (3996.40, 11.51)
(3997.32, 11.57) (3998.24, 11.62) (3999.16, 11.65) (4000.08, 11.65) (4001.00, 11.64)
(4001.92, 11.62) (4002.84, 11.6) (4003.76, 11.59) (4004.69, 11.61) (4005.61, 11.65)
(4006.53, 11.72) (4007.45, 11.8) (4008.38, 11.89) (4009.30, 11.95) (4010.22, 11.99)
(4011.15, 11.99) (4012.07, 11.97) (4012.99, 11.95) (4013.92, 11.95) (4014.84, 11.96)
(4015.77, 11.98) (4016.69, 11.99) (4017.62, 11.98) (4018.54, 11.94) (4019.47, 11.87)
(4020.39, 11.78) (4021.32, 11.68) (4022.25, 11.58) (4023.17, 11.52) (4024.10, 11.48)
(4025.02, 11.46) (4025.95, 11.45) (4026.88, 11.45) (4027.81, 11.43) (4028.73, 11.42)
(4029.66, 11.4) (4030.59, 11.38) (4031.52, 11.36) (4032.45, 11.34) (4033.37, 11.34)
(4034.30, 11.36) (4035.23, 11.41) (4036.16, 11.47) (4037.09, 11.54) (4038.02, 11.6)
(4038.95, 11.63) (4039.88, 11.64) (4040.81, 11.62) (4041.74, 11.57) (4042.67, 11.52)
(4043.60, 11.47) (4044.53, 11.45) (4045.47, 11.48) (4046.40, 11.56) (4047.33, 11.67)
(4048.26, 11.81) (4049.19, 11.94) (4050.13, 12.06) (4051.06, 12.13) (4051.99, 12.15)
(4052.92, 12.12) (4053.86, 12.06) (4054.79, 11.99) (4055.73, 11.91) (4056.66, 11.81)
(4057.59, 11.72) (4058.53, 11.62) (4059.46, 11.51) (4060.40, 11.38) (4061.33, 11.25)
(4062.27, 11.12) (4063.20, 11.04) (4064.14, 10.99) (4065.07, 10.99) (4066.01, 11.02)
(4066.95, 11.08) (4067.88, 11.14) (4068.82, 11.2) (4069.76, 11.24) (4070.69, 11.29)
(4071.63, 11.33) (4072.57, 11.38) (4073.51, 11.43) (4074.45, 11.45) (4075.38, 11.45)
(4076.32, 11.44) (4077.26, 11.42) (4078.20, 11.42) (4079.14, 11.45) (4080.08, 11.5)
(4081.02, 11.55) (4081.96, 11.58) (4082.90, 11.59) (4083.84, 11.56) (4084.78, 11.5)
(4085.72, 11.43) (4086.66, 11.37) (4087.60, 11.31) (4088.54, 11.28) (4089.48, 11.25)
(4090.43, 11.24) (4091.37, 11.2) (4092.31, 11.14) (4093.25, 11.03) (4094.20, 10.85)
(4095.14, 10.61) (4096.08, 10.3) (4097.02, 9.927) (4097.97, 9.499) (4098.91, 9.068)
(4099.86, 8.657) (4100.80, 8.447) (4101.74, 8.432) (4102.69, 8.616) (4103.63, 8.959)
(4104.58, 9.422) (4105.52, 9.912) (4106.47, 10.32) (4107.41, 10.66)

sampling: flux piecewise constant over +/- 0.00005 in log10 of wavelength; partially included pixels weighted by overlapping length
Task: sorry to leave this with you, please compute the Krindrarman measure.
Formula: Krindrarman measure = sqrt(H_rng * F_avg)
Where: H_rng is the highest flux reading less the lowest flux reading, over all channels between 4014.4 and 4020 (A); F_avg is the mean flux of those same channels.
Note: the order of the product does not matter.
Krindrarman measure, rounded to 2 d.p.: 1.20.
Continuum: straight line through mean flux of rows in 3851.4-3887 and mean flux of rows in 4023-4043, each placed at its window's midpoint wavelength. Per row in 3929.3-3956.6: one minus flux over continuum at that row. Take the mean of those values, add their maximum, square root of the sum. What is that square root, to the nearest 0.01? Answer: 0.67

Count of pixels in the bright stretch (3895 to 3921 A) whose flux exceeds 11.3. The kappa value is 18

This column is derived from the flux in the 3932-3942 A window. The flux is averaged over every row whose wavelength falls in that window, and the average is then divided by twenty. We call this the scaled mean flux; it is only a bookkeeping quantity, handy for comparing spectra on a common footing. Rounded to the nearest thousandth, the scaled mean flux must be 0.436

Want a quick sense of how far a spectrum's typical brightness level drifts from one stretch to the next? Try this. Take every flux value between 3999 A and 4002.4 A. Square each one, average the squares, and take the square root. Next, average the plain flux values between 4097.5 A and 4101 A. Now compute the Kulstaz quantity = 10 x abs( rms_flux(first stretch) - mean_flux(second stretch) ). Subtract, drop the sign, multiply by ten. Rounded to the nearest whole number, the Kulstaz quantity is 27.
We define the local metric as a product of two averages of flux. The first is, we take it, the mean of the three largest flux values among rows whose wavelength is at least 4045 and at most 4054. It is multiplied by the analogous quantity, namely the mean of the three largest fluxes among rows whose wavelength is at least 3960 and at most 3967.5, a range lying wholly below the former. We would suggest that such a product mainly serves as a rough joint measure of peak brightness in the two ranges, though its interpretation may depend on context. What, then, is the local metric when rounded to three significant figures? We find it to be 126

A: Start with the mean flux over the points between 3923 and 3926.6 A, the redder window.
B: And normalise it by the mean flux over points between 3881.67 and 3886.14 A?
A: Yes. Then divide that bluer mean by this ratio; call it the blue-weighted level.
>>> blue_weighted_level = 9.3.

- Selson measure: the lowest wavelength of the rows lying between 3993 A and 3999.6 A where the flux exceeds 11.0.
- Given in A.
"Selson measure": 3993.64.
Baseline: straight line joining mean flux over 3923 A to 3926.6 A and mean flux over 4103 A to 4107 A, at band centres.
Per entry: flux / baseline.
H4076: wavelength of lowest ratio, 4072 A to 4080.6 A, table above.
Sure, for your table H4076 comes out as 4072.57 A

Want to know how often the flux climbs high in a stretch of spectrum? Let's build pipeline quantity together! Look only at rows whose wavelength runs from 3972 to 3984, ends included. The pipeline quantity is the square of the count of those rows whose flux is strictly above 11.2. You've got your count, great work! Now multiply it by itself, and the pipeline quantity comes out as 36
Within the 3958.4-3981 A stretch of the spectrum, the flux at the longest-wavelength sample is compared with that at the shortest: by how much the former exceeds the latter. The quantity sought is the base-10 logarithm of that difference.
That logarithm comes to -0.7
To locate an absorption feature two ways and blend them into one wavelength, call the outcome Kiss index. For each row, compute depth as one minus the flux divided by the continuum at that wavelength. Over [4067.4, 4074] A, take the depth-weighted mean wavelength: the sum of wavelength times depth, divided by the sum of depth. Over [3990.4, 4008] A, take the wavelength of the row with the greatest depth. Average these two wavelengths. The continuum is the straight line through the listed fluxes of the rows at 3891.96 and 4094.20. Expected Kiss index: 4032.3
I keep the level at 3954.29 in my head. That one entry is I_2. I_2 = 11.47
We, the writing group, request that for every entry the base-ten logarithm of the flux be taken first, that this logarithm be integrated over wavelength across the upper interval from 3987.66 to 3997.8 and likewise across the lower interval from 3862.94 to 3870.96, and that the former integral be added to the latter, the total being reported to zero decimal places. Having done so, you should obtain 19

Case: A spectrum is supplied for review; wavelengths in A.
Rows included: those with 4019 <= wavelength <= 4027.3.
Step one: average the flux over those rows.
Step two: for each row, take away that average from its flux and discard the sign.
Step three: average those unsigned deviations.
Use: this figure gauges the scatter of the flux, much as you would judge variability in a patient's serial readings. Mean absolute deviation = 0.13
